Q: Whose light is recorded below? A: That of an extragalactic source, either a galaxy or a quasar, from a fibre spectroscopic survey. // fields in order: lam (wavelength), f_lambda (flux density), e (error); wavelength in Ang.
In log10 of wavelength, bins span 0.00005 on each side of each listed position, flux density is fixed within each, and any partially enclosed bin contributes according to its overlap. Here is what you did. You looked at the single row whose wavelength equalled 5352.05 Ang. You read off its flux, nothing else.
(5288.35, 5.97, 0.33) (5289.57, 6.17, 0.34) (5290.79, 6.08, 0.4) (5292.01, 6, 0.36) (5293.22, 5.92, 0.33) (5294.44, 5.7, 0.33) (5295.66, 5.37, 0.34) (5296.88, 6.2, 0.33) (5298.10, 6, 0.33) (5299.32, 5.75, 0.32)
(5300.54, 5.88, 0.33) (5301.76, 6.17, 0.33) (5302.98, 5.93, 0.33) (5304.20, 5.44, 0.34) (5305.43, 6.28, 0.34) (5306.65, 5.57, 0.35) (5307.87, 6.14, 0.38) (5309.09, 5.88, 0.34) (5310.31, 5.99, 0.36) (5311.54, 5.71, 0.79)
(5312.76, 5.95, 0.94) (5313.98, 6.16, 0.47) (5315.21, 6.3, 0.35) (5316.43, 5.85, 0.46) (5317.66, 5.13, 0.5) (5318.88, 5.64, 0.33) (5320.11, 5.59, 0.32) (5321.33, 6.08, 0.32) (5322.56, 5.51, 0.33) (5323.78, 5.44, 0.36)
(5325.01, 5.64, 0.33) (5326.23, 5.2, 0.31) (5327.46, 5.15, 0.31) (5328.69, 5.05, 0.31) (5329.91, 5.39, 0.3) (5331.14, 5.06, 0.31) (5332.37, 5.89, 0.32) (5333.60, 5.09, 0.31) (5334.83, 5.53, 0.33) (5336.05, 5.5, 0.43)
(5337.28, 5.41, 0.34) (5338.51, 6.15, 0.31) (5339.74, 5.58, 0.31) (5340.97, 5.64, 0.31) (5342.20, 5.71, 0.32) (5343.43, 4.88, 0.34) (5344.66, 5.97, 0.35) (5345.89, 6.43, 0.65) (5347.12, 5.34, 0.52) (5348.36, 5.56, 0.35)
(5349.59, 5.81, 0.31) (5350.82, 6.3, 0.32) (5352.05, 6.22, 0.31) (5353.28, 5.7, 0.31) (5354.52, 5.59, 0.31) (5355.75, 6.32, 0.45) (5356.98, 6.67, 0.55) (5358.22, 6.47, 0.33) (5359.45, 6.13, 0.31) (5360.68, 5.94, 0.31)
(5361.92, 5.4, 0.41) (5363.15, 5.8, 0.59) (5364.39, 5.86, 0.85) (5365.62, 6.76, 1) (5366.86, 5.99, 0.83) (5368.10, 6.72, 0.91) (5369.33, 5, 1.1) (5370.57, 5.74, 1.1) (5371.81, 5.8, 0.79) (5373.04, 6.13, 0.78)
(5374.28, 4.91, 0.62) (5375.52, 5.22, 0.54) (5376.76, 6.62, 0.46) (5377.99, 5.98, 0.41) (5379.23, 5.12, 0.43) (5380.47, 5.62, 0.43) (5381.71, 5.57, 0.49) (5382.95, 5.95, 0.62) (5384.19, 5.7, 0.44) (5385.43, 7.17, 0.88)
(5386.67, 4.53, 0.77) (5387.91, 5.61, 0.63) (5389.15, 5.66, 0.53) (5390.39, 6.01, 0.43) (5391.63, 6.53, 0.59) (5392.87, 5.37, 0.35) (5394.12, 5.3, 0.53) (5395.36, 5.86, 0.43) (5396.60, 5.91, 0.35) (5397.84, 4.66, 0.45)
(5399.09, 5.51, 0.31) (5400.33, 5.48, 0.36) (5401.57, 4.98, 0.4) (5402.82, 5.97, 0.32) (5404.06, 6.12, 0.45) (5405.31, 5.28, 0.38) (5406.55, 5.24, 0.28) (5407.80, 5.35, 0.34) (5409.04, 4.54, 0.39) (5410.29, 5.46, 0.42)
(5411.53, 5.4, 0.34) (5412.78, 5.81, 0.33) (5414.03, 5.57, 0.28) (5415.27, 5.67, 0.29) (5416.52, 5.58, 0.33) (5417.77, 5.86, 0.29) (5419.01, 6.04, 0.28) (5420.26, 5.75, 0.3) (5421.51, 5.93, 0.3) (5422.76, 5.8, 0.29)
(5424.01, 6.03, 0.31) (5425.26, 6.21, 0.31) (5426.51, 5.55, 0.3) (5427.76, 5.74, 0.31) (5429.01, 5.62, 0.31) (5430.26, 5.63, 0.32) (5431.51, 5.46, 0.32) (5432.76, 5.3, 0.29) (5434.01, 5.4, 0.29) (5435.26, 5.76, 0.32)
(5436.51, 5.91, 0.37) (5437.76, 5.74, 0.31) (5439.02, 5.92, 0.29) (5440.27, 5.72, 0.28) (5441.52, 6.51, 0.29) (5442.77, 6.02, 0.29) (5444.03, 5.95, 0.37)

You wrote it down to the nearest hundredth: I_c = 6.22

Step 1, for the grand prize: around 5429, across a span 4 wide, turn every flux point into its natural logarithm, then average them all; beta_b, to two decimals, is 1.73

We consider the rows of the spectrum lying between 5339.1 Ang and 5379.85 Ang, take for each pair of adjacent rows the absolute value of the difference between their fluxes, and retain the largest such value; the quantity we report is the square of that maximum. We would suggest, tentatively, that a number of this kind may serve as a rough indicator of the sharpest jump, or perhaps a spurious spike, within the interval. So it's 3.0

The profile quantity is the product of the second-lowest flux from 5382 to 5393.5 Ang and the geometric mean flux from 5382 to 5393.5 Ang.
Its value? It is 31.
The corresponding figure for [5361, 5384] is 29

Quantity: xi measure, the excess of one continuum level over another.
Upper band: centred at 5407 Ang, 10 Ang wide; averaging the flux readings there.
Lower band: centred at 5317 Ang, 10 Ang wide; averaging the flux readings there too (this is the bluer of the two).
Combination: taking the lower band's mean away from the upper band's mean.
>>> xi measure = -0.42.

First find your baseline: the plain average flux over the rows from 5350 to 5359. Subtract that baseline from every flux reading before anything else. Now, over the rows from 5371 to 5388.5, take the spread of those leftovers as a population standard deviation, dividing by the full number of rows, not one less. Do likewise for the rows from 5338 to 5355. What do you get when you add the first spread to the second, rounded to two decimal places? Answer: 1.05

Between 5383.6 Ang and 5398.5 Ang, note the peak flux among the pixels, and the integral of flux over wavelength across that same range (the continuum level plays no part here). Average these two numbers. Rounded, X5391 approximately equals 46.0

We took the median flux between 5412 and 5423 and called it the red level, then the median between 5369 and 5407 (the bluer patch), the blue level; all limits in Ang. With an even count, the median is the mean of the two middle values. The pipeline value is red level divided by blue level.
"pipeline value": 1.03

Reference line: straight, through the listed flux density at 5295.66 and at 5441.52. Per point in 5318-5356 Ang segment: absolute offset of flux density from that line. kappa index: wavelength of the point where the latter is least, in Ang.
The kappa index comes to 5349.59 Ang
